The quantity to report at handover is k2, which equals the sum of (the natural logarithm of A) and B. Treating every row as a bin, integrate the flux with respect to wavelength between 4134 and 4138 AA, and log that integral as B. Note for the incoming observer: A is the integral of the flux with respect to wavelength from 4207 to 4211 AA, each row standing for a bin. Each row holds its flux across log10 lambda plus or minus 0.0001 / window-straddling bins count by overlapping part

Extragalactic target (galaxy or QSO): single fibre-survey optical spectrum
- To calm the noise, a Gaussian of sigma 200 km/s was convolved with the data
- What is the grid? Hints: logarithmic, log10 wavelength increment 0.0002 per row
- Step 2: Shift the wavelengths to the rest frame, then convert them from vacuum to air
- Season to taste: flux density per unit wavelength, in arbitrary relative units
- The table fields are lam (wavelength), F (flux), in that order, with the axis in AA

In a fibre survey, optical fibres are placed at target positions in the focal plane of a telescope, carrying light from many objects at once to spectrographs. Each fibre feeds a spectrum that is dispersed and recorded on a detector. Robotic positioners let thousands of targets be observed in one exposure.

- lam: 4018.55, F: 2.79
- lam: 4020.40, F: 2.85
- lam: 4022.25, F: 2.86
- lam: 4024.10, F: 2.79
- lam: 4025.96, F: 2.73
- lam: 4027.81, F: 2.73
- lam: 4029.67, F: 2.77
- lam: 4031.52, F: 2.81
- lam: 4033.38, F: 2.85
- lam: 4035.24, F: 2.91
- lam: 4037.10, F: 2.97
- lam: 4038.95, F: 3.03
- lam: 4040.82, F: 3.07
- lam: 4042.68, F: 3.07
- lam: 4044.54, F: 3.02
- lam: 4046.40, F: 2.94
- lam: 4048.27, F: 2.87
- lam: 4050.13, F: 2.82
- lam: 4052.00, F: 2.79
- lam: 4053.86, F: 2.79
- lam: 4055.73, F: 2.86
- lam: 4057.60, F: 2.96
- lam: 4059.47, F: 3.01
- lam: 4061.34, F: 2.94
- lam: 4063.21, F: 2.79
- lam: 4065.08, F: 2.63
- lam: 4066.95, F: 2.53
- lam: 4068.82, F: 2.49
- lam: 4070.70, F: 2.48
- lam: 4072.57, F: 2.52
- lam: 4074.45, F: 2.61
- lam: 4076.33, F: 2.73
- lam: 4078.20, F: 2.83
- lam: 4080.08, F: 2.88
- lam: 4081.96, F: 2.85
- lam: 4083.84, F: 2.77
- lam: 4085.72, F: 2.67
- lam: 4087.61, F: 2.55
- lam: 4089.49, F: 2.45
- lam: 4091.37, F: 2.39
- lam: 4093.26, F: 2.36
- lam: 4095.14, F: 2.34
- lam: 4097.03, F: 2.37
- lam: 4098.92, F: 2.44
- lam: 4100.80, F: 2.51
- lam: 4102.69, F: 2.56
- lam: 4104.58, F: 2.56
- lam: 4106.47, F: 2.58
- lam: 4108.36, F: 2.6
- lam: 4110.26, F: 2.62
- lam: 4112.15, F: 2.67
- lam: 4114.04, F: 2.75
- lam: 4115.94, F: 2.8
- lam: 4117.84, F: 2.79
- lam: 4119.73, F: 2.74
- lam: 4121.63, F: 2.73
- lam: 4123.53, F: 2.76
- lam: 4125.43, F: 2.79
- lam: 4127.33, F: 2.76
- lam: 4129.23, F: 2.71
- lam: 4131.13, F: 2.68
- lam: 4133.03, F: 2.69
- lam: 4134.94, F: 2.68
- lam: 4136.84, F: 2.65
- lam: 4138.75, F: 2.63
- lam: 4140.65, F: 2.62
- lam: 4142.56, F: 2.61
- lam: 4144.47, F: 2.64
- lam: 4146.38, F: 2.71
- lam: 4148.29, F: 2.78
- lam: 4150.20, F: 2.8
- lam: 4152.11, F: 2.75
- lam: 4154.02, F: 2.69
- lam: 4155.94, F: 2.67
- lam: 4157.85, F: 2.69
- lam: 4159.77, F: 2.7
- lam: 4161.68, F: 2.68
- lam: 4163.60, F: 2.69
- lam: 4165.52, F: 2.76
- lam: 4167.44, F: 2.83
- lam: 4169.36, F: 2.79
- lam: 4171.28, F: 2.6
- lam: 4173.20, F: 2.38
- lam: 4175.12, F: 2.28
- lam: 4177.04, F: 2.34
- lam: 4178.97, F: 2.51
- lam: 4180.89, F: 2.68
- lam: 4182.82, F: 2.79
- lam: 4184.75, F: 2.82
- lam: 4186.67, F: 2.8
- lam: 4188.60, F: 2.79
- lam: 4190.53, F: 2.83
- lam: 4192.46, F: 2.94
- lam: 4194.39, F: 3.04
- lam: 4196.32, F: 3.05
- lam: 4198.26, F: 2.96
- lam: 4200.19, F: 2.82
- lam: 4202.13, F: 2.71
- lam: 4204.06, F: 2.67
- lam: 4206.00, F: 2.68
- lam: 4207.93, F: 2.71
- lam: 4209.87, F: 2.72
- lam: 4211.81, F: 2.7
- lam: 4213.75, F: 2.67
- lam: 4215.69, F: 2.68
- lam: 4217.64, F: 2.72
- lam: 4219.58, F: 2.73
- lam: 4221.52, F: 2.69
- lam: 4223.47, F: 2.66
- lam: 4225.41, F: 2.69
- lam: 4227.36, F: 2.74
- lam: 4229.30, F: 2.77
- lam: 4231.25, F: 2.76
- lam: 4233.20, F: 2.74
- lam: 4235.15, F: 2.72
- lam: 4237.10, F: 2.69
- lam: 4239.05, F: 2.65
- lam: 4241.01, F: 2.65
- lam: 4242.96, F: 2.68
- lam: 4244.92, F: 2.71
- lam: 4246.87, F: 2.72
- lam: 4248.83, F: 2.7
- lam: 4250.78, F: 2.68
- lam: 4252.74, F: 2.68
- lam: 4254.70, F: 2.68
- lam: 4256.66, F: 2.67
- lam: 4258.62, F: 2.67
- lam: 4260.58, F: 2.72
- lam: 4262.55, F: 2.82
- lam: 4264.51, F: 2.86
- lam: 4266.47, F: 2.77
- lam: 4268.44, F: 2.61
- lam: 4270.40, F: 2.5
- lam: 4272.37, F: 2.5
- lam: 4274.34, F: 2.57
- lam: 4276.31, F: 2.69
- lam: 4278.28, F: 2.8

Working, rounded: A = 10.9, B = 10.7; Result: 13.0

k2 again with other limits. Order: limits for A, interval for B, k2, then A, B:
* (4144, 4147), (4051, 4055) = 13.3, 8.0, 11.2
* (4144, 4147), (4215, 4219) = 12.9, 8.0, 10.8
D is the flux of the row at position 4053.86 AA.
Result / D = 2.79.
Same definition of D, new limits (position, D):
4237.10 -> 2.69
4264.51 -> 2.86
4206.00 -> 2.68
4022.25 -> 2.86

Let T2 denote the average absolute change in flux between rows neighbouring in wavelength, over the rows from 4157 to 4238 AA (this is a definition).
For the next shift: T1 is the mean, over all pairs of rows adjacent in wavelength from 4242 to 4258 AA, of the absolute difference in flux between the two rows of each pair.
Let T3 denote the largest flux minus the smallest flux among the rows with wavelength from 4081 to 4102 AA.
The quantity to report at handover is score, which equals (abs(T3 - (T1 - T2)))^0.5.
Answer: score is 0.74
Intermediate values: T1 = 0.013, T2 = 0.058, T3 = 0.51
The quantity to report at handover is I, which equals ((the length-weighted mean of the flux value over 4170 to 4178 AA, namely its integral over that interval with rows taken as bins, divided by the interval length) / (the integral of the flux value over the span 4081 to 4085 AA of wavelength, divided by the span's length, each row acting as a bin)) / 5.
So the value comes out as 0.173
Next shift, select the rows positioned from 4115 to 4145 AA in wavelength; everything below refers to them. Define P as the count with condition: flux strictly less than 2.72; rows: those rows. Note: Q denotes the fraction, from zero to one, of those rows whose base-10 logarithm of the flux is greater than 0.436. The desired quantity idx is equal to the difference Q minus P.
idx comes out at -8.6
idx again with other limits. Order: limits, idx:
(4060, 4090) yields -8.6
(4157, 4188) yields -9.6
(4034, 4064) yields 1.0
